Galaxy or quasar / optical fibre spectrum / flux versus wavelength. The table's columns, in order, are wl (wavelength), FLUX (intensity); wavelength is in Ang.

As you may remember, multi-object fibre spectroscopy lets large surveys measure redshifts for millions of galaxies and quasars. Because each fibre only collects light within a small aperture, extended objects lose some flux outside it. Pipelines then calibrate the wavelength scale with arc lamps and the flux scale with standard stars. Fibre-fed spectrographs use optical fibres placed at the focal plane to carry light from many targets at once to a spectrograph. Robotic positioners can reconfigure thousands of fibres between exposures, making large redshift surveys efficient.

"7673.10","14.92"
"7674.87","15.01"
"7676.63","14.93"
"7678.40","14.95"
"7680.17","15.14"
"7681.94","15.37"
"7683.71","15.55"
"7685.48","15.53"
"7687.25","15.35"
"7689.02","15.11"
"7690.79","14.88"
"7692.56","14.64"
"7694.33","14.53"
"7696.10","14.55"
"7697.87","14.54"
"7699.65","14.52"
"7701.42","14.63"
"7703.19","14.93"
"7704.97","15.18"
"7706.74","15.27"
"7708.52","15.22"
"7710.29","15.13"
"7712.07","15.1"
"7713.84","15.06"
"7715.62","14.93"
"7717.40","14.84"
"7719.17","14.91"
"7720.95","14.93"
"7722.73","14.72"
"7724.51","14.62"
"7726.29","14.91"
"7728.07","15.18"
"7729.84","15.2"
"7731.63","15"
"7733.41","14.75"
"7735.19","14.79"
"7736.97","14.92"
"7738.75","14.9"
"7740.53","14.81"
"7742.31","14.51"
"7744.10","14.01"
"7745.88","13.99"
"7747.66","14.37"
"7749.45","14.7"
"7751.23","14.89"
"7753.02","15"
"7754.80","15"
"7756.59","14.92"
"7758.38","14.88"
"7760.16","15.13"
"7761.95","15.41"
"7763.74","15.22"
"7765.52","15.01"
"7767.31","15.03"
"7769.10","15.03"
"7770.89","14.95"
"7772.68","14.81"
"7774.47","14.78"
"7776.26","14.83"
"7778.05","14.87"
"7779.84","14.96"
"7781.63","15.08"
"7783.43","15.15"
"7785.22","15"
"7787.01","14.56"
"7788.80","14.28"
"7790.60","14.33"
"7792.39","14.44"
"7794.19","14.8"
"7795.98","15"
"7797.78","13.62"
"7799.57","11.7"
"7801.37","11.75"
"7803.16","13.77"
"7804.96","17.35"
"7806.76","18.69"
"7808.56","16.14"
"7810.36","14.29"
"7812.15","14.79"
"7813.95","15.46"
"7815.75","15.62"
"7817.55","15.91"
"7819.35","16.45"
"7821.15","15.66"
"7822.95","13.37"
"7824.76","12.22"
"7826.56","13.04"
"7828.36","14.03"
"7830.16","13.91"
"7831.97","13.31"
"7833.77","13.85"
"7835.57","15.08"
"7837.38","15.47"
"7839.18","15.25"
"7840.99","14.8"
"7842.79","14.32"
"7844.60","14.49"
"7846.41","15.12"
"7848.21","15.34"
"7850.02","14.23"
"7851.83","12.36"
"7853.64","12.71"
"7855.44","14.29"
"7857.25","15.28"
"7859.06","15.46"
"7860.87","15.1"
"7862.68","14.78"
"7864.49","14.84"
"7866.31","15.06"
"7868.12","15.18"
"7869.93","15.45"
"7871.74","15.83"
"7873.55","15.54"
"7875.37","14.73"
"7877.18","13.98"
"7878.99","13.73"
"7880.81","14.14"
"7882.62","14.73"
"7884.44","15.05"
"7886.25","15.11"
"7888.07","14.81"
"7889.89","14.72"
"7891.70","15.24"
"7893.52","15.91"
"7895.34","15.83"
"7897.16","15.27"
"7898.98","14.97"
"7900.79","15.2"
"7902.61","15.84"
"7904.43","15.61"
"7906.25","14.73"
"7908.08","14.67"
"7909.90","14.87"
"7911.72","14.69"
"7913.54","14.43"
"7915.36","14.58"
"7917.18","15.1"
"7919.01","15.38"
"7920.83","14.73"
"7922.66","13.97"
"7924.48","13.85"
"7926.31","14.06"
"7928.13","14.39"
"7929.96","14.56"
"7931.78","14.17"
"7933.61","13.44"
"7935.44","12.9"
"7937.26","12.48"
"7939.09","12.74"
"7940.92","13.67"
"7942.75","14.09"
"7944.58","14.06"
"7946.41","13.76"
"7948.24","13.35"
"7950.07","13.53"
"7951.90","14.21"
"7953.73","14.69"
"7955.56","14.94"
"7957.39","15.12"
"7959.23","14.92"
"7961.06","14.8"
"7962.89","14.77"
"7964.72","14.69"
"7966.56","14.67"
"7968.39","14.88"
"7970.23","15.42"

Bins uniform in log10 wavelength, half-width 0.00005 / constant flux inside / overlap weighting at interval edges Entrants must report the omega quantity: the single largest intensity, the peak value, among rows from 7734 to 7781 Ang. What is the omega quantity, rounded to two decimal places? 15.41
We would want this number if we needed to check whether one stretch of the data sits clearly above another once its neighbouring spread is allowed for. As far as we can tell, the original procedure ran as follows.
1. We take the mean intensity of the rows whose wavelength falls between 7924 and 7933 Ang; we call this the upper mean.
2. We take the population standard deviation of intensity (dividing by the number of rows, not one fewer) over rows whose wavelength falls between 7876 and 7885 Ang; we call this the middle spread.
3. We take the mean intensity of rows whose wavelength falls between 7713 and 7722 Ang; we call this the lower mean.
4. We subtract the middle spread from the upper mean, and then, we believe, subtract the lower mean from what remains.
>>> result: -1.2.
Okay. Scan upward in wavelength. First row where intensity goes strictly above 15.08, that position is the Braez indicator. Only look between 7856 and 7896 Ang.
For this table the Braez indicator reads 7857.25 Ang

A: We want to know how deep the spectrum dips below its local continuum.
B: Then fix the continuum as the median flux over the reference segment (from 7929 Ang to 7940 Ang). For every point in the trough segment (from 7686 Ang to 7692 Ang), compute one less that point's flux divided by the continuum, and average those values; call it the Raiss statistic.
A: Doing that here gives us -0.148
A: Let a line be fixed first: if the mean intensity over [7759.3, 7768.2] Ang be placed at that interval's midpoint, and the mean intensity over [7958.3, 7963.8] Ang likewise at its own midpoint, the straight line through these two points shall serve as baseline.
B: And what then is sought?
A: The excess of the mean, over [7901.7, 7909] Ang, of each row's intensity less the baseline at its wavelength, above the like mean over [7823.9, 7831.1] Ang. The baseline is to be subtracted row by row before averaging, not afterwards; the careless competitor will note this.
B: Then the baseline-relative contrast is 2.0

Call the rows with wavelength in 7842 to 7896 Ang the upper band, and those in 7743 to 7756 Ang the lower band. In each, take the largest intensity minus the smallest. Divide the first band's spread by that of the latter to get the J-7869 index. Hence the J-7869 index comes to 4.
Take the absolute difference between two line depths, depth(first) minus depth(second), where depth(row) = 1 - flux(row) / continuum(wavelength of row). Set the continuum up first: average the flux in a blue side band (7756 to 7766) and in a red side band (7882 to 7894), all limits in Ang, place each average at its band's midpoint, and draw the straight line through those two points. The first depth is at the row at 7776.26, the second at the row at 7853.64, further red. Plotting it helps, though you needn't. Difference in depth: 0.14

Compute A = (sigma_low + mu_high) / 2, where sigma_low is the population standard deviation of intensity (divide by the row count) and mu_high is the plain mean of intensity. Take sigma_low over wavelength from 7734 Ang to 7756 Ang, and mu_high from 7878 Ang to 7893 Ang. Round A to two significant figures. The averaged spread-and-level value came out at 7.5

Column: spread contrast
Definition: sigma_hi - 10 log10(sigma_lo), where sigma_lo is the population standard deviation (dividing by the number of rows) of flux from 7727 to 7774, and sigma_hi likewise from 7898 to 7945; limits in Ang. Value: 5.7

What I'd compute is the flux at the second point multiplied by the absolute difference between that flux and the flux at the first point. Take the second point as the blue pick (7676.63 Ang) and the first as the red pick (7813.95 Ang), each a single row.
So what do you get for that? 7.9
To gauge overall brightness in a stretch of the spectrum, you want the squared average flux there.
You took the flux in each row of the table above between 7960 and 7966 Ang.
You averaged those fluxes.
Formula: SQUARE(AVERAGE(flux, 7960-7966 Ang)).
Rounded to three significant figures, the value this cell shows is 218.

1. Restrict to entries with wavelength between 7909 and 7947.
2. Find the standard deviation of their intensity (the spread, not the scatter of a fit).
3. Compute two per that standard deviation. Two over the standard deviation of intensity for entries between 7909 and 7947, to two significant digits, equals 2.7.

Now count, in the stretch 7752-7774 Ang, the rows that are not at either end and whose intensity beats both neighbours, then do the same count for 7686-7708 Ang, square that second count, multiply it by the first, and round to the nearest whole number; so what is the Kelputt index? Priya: 1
